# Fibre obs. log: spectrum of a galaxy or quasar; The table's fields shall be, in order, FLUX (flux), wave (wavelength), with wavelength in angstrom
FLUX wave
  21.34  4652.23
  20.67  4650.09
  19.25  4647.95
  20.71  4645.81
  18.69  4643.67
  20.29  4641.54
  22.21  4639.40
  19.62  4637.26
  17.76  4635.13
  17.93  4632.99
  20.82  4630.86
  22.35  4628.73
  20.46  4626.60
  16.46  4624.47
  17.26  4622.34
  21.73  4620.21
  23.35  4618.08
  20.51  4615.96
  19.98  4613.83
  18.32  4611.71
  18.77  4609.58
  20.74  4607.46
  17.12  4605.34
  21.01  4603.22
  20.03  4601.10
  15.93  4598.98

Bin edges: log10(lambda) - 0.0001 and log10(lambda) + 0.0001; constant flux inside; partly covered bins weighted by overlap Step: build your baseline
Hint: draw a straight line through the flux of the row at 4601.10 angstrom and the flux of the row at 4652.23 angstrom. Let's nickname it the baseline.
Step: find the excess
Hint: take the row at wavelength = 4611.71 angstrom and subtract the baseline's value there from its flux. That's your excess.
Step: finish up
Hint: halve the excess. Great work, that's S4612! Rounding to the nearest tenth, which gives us -1.0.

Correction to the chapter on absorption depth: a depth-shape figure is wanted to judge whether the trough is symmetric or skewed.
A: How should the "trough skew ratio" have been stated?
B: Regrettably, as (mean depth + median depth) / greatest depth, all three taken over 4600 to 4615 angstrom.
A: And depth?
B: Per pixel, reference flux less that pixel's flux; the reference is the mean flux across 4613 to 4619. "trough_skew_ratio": 0.76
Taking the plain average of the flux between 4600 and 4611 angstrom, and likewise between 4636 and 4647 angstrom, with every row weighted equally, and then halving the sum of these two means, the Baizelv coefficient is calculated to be 19.9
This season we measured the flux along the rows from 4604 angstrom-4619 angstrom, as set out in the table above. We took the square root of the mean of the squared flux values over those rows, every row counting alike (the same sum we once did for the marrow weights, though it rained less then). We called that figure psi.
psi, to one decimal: 19.9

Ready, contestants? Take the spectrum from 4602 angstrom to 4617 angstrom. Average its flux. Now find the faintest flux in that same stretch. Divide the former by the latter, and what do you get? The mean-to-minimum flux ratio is 1.14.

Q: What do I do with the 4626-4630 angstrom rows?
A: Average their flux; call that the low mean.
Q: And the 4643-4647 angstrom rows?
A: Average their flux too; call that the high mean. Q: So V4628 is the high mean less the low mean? -1.7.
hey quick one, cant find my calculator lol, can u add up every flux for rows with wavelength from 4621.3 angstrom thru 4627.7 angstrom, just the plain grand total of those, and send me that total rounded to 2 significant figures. 54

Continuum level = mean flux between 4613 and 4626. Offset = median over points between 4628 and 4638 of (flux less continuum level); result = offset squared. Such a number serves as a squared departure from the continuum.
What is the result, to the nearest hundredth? 0.07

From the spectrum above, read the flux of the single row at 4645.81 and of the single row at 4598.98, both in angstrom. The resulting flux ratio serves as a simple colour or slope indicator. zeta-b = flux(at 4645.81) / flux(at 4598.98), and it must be 1.3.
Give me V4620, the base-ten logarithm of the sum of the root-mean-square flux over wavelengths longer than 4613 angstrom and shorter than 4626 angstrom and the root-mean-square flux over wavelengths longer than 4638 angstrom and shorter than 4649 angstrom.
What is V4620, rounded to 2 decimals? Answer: 1.61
